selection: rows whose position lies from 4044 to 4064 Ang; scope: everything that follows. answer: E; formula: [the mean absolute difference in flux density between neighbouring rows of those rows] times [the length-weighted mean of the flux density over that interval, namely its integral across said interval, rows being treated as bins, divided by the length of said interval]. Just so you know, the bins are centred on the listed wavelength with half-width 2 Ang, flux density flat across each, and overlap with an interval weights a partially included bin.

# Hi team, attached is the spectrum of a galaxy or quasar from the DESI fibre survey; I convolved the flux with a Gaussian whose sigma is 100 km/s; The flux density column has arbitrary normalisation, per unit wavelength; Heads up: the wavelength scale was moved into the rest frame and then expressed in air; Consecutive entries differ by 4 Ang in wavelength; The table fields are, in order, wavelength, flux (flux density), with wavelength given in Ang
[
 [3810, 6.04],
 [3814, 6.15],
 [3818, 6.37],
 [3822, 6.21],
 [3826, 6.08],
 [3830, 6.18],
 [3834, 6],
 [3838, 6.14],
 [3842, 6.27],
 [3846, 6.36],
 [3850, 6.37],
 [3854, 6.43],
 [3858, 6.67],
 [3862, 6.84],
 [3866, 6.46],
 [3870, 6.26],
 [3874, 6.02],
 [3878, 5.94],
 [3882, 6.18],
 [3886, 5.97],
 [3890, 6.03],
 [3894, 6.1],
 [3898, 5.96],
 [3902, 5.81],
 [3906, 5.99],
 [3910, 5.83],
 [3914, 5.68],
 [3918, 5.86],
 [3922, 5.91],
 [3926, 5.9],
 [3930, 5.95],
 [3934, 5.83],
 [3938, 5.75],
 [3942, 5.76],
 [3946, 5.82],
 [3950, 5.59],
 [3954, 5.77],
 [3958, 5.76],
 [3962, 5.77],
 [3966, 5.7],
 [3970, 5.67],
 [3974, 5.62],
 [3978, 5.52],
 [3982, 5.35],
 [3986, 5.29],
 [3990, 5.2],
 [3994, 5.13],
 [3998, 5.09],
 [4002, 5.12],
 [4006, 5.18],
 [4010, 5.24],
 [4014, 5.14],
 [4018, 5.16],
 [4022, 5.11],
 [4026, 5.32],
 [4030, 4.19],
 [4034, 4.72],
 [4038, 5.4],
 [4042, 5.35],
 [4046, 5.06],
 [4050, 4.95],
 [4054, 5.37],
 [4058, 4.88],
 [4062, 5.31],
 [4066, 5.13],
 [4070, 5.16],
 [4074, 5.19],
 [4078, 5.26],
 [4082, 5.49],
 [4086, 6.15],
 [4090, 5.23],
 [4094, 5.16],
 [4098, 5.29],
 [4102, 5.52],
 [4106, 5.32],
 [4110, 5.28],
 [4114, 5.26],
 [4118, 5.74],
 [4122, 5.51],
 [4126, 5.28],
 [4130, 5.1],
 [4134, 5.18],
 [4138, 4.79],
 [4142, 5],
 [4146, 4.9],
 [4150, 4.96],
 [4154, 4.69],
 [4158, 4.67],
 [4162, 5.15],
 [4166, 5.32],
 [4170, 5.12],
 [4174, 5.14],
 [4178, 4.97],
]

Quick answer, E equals 1.9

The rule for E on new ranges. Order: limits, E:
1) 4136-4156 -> 0.8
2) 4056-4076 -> 0.9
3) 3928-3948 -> 0.4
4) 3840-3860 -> 0.6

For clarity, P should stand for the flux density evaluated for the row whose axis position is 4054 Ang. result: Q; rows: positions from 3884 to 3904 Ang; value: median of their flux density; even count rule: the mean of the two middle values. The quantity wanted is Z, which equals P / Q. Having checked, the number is 0.90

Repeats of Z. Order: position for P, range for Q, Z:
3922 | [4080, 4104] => 1.10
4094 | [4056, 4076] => 1.00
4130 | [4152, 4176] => 0.99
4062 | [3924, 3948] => 0.91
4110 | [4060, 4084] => 1.01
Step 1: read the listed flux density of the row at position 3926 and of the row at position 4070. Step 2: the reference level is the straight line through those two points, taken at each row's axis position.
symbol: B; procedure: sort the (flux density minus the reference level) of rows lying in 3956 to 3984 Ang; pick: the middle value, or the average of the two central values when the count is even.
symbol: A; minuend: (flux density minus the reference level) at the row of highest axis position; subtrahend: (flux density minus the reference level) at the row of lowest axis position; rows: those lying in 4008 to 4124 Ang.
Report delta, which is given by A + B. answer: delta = 0.8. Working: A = 0.8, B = 0.00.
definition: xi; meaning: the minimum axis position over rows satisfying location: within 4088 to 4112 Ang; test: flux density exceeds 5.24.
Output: 4098 Ang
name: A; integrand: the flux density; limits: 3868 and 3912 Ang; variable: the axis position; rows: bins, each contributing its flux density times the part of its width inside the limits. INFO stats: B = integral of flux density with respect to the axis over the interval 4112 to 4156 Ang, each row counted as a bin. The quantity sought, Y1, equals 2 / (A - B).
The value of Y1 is 0.052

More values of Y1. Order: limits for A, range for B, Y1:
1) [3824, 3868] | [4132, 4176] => 0.034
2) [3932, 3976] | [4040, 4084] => 0.085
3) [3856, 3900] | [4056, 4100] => 0.049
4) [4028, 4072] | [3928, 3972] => -0.064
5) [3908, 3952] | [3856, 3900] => -0.110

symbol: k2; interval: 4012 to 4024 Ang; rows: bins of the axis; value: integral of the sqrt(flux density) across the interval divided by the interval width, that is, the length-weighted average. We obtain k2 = 2.27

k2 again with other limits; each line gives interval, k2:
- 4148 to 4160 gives 2.18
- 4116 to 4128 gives 2.35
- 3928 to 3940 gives 2.42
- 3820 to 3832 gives 2.48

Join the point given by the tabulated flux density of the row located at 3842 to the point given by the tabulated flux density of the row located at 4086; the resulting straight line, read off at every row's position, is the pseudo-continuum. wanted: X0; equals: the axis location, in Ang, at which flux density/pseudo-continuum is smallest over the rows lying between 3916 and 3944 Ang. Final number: 3938 Ang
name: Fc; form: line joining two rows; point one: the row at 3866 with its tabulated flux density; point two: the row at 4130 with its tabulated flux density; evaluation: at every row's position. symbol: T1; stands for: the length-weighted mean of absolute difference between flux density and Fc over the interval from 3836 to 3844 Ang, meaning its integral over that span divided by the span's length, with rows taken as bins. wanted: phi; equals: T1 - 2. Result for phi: -1.61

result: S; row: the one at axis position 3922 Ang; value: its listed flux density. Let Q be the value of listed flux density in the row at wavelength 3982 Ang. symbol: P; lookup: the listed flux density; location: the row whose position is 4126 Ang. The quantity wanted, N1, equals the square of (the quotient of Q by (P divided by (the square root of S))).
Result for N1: 6.07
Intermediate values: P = 5.28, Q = 5.35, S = 5.91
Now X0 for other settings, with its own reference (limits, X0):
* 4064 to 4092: 4066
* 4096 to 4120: 4114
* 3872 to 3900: 3878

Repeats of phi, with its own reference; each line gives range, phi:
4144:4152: -1.92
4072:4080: -1.85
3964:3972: -1.75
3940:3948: -1.73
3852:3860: -1.87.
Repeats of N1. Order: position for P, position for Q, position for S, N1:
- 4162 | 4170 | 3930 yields 5.88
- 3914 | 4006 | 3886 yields 4.97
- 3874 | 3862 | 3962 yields 7.45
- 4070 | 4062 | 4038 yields 5.72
